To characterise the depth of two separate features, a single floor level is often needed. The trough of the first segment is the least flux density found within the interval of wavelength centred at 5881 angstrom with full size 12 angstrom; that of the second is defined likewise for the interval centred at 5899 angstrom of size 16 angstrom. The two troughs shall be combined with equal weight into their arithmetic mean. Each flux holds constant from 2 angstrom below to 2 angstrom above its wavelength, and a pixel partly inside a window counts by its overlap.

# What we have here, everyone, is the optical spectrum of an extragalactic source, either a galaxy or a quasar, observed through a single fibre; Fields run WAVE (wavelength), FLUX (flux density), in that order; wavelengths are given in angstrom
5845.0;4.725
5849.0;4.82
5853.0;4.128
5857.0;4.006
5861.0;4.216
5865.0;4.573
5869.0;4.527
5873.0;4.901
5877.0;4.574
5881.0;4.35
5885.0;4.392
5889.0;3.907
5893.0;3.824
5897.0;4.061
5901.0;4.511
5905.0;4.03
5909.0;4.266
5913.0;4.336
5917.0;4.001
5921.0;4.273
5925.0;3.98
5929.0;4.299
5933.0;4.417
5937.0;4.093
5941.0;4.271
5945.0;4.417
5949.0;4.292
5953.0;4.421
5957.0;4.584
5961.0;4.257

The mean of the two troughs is 4.09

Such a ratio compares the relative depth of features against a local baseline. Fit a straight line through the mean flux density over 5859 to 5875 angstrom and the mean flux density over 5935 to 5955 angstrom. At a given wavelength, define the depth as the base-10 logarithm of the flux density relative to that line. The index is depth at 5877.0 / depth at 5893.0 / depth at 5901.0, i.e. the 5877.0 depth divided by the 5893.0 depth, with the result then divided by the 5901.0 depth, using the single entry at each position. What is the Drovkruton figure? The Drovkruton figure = -11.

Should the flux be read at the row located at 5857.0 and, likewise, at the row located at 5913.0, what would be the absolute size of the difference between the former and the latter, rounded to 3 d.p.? 0.330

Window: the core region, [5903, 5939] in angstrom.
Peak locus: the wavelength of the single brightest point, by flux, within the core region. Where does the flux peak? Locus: 5933.0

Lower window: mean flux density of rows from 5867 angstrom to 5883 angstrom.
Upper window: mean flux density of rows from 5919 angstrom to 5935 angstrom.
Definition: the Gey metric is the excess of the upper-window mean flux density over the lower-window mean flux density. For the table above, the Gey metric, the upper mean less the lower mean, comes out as -0.35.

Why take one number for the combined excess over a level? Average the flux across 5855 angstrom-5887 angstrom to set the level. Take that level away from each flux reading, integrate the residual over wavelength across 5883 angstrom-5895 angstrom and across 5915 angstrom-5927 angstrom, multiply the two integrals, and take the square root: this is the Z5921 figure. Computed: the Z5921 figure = 4.5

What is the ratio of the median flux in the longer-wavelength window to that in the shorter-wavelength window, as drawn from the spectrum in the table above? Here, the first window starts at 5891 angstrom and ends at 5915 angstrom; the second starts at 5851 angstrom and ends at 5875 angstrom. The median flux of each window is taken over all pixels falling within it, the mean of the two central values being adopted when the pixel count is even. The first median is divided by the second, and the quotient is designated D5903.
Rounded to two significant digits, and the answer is 0.95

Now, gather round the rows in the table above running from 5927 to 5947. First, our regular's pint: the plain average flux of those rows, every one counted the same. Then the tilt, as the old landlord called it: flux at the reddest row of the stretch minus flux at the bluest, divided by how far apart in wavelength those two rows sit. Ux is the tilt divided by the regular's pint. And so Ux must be 0.002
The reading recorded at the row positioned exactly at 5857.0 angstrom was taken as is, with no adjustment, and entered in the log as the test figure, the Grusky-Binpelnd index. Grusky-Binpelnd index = 4.006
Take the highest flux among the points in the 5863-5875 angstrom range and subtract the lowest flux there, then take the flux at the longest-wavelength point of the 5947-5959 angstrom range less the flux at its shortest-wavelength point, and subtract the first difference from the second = -0.08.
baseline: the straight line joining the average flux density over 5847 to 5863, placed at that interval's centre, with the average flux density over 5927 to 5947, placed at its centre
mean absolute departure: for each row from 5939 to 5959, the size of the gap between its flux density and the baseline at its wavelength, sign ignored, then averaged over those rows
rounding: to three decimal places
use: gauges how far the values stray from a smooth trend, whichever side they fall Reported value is 0.111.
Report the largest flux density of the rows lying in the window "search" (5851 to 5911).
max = 4.901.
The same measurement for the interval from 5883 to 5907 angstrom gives 4.511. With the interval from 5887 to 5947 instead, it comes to 4.511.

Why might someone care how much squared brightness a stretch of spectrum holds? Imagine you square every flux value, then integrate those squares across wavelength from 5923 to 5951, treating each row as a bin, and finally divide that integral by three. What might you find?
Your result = 169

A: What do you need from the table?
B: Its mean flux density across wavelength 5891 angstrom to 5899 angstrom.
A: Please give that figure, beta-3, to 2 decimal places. 3.94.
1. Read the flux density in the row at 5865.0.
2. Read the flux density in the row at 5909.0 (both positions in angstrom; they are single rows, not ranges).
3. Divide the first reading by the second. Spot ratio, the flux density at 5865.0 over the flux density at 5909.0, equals 1.07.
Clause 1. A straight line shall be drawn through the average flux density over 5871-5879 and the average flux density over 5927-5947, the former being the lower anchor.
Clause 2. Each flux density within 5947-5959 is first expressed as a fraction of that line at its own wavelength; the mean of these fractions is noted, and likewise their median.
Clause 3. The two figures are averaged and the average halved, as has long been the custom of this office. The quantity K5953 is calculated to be 0.53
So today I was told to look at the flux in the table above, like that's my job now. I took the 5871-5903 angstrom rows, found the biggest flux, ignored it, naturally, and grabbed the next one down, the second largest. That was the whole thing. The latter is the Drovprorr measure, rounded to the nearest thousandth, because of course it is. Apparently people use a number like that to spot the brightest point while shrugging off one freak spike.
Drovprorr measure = 4.574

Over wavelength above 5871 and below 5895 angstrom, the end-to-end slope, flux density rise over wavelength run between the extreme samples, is -0.054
